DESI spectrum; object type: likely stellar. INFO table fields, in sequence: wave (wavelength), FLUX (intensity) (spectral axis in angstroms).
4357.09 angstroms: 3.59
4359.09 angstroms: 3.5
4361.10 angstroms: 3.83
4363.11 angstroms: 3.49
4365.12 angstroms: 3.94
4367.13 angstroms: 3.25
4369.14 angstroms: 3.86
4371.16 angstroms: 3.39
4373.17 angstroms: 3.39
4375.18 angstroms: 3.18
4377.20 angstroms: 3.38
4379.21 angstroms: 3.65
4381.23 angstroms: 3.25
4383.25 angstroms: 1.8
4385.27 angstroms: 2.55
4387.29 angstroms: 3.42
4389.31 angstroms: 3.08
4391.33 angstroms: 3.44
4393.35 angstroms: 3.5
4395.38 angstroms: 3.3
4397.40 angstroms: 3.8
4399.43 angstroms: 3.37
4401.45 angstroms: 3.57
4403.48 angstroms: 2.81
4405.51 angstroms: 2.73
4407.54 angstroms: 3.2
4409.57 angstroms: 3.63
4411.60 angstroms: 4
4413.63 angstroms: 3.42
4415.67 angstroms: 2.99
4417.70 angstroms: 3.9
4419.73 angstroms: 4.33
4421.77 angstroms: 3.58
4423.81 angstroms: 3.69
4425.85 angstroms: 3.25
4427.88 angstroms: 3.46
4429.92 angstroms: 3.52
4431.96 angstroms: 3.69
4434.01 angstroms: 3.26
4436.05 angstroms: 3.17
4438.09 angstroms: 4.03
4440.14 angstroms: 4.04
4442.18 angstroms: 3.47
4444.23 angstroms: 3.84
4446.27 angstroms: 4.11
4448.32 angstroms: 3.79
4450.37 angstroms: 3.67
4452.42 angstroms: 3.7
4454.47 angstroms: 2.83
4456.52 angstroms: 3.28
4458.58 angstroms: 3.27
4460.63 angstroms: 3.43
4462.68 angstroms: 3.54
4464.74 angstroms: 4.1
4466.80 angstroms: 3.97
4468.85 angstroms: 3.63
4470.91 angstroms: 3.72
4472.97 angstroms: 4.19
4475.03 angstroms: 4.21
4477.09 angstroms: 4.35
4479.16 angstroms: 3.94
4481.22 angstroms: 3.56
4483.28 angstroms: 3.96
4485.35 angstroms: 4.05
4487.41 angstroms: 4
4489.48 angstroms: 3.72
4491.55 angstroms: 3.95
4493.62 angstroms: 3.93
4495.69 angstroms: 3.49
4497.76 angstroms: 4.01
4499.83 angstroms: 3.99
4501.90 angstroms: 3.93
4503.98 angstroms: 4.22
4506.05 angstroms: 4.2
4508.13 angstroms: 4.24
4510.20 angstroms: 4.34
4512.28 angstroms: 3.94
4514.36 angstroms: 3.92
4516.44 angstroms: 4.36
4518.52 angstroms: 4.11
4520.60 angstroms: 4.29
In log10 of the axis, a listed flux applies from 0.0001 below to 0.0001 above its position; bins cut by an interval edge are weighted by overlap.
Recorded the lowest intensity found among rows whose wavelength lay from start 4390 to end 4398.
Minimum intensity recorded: 3.3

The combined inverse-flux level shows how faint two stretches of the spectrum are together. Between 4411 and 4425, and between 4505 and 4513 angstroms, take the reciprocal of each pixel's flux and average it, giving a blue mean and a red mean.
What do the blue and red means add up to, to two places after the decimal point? 0.51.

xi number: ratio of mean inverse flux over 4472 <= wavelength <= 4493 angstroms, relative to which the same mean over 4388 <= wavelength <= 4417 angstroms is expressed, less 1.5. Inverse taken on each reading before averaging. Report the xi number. -0.30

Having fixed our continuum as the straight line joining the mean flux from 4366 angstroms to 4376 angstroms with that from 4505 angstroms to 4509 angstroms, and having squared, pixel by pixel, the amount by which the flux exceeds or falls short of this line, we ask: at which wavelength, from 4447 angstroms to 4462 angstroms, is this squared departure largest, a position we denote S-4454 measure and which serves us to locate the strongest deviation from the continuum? 4454.47 angstroms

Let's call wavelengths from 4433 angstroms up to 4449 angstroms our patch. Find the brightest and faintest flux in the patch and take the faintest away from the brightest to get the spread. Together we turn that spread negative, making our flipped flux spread -0.9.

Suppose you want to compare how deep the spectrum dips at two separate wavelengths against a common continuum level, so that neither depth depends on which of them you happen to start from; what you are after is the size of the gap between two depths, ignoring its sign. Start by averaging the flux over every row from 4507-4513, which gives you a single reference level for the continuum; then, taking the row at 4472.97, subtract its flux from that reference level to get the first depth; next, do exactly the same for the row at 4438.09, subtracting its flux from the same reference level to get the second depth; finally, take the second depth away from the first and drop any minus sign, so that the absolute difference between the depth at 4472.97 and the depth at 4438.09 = 0.16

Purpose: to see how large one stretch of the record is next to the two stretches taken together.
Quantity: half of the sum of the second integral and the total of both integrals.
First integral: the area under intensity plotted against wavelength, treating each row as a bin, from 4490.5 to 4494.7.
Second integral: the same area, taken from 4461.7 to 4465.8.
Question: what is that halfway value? 23.9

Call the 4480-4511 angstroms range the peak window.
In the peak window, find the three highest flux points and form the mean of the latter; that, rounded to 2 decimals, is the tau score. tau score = 4.27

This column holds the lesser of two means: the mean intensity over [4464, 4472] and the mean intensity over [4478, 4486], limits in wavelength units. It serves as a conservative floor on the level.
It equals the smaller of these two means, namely 3.85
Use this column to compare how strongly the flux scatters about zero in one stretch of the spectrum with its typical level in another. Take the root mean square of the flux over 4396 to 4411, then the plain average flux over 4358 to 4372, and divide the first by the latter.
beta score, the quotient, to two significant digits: 0.92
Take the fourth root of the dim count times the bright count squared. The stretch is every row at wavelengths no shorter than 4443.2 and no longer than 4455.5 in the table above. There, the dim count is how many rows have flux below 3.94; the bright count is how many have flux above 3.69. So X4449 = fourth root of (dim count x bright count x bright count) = 3.0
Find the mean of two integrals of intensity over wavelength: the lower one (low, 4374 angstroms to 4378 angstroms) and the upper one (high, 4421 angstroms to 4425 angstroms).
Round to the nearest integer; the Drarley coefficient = 14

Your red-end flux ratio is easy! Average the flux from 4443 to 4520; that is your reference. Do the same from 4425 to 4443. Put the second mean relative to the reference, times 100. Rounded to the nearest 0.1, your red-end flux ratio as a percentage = 91.4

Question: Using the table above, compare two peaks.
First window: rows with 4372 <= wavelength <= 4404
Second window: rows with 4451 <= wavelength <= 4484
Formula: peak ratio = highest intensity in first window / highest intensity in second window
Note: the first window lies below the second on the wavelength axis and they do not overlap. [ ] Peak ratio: 0.87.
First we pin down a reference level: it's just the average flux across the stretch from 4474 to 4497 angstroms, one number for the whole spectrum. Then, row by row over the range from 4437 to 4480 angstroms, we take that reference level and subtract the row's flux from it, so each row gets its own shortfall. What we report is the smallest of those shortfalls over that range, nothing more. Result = -0.426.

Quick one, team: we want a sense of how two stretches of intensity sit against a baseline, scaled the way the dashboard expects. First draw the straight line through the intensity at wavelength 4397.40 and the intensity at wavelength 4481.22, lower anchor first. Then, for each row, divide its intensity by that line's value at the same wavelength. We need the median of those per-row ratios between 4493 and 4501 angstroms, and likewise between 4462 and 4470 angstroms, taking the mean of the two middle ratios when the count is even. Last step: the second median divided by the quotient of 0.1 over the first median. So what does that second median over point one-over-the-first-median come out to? 11.9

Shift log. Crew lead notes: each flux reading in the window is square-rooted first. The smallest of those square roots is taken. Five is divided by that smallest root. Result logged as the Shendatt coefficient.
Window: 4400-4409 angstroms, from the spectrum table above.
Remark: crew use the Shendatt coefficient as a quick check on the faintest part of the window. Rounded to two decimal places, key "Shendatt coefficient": 3.03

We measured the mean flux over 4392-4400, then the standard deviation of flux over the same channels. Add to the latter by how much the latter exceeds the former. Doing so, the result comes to -3.1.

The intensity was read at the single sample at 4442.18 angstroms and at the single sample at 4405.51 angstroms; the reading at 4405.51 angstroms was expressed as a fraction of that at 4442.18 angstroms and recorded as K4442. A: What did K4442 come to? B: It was 0.79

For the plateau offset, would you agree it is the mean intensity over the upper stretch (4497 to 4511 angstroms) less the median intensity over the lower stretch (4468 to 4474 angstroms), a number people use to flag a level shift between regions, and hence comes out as 0.41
